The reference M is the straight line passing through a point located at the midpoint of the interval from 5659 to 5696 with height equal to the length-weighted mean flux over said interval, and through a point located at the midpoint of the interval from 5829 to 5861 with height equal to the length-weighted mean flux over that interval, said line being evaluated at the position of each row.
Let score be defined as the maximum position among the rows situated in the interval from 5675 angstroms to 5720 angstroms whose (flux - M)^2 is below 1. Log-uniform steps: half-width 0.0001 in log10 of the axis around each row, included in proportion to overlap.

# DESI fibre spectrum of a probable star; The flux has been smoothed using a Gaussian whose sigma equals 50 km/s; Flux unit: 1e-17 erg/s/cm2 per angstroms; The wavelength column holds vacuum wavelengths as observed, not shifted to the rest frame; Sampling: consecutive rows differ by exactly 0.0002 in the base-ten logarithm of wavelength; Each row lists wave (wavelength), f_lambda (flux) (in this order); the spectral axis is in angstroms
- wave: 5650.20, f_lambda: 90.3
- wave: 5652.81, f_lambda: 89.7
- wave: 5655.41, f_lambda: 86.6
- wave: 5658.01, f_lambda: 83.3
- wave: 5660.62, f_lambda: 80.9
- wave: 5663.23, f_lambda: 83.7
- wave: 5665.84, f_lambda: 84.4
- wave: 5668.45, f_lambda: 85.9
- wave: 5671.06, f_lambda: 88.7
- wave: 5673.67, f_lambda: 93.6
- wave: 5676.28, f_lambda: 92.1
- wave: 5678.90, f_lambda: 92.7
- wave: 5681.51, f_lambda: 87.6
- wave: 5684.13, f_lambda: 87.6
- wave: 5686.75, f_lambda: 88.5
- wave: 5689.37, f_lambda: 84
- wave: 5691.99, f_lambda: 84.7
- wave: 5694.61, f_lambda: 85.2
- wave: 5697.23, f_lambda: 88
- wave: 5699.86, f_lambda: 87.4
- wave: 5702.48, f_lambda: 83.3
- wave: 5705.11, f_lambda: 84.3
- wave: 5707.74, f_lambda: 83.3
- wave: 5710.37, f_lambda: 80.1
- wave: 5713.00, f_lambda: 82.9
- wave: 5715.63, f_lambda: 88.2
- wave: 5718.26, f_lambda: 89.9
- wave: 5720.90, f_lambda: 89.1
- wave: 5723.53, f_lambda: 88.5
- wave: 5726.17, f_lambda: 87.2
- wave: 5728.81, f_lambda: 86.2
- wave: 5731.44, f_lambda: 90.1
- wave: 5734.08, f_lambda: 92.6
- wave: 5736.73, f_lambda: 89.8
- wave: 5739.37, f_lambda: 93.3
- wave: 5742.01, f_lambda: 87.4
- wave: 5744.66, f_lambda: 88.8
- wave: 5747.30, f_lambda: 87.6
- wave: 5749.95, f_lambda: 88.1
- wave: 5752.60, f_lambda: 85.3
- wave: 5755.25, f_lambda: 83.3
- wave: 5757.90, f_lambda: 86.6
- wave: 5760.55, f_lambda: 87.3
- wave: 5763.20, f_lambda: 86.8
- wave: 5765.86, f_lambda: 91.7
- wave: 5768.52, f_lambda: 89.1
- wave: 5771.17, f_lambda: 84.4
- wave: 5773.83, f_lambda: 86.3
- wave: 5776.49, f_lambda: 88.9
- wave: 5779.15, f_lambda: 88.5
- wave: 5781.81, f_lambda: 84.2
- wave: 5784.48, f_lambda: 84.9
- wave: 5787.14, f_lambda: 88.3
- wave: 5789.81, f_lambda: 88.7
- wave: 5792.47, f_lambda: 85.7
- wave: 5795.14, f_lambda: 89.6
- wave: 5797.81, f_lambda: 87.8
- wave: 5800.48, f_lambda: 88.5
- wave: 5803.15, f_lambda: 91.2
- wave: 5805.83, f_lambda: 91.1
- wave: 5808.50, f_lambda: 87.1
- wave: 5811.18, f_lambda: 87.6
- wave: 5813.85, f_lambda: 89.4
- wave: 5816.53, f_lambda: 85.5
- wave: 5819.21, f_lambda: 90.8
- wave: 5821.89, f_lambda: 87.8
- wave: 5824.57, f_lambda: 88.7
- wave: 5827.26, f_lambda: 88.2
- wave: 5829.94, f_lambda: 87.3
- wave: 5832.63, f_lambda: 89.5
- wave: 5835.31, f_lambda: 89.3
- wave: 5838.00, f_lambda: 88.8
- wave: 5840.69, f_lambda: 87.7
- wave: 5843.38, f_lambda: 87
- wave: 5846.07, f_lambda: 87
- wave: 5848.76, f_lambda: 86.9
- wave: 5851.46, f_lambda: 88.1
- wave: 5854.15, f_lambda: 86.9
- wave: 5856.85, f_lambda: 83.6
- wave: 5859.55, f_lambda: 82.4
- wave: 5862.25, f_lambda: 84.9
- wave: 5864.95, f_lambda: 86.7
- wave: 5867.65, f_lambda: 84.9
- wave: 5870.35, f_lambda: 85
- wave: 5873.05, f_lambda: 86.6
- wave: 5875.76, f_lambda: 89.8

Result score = 5699.86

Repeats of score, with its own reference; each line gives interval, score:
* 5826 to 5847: 5846.07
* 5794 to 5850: 5848.76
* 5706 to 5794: 5773.83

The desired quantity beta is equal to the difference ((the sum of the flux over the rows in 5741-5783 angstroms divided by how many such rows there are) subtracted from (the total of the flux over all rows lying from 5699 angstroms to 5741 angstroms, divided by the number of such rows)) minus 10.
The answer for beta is -9.9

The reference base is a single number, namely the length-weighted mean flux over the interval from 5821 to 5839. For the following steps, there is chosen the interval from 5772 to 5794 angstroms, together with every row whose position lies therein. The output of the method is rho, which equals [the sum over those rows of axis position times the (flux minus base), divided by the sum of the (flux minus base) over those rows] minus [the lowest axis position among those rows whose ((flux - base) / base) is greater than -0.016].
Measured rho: 7.2 angstroms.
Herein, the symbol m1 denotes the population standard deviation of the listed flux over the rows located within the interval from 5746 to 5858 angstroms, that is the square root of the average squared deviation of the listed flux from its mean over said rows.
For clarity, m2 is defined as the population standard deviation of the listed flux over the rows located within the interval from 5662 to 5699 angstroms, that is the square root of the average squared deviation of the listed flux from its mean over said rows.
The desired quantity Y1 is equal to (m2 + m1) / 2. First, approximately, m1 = 1.95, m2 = 3.16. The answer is 2.55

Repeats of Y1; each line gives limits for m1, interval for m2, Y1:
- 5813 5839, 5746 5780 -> 1.74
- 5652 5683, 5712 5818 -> 3.11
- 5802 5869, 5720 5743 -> 2.20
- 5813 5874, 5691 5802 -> 2.33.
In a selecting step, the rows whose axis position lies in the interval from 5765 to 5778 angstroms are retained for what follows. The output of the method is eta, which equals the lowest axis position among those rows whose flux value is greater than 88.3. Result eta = 5765.86 angstroms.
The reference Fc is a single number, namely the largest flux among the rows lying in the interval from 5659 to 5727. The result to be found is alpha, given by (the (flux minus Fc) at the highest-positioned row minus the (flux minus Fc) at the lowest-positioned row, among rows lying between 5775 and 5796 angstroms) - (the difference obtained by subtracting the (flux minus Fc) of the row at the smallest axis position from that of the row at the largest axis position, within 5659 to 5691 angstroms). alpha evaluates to -2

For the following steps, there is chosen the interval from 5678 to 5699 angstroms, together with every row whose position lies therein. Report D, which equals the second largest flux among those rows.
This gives 88.5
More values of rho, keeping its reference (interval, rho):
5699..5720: 7.6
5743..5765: 11.3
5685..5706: 10.4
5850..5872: 10.5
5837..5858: 13.5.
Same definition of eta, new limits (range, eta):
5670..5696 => 5671.06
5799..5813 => 5800.48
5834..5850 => 5835.31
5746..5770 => 5765.86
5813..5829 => 5813.85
